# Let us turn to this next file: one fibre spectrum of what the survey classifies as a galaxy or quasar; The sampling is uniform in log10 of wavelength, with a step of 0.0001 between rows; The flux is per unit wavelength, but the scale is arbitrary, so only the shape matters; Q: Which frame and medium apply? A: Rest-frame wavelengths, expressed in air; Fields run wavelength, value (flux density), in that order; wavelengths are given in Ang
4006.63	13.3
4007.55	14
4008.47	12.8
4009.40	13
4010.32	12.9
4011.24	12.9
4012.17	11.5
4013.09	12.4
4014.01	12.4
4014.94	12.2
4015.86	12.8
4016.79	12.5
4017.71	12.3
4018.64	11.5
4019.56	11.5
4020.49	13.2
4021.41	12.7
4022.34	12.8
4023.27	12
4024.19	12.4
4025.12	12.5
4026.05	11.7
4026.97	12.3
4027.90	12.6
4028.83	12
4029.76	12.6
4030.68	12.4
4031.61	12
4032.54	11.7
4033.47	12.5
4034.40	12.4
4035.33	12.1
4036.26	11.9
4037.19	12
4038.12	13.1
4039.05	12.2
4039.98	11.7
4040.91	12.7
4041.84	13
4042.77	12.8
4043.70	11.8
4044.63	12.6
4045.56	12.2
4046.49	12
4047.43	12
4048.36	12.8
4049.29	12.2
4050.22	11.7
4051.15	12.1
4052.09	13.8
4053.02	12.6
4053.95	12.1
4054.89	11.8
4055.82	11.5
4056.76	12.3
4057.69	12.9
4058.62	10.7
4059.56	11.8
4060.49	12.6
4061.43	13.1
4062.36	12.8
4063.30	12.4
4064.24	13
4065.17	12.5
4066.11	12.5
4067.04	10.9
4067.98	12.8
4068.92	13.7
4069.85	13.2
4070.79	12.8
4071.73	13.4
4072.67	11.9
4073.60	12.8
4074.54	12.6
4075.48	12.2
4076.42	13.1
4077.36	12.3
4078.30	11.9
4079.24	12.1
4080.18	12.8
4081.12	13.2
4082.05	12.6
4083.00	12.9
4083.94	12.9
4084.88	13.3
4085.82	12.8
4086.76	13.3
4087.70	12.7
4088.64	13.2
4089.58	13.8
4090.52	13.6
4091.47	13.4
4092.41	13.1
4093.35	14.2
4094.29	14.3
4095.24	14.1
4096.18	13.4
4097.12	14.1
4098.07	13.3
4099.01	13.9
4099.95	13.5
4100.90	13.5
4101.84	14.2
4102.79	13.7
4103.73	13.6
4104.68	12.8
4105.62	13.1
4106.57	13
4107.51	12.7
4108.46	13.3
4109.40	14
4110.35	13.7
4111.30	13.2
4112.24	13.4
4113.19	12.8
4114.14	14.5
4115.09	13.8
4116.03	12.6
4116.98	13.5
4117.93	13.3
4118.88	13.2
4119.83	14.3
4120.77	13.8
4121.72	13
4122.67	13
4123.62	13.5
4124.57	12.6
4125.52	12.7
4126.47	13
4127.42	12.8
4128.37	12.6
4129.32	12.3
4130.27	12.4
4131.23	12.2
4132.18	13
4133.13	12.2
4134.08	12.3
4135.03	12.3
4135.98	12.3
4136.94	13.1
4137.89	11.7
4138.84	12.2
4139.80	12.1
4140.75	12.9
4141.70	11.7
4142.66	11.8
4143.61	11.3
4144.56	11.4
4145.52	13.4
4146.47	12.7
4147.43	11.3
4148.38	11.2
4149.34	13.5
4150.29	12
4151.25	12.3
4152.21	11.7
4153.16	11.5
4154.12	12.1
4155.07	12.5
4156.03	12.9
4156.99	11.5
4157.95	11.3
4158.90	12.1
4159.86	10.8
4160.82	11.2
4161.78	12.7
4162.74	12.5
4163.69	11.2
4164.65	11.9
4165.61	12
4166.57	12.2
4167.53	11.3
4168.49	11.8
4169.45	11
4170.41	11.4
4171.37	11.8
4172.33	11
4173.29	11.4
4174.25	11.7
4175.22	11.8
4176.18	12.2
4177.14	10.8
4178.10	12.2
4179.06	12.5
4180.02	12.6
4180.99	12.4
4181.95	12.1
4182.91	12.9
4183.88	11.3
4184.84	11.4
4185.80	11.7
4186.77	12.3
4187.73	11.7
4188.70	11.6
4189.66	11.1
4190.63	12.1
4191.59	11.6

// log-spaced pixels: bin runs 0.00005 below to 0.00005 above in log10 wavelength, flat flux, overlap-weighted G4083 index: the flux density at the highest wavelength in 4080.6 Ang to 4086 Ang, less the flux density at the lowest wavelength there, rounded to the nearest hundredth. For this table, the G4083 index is -0.40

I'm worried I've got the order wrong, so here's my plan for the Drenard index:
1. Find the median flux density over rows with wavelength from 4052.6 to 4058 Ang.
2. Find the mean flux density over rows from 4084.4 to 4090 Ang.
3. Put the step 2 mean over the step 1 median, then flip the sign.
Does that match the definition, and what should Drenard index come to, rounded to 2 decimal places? -1.08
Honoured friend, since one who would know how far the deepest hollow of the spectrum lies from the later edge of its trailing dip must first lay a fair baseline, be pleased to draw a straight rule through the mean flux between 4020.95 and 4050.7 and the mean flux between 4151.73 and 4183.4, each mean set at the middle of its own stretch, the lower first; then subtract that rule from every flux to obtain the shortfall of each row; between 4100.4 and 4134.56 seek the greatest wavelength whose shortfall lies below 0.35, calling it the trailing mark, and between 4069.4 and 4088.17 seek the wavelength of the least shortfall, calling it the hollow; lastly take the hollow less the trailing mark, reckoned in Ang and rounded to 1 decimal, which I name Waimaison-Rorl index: -61.4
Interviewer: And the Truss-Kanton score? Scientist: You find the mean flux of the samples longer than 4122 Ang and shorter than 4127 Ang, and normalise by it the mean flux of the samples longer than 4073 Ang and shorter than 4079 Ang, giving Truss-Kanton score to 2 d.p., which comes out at 0.96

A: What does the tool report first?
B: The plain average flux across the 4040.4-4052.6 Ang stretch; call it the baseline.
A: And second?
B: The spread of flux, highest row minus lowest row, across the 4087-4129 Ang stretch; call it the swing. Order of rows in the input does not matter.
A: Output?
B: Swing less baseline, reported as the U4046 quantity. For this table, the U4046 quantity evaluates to -10.5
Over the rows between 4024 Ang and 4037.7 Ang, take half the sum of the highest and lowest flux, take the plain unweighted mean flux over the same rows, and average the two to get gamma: 12.2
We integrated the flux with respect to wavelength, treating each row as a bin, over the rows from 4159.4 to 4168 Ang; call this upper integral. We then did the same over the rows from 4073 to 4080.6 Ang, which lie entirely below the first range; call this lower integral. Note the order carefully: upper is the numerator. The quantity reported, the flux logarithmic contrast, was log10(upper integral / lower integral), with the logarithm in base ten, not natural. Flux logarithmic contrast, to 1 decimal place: 0.0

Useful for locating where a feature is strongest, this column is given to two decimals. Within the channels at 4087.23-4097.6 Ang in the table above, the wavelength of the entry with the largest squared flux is 4094.29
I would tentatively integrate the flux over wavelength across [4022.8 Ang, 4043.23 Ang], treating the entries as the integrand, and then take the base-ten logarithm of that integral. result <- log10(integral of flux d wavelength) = 2.40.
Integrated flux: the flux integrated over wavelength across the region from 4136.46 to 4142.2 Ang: 70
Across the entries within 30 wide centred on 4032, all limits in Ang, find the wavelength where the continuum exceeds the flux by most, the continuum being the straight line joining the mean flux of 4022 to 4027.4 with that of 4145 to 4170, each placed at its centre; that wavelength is 4018.64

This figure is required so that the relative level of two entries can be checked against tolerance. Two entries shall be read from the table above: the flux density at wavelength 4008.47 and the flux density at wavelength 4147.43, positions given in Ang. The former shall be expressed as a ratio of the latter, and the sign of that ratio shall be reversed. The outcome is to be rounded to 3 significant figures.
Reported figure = -1.13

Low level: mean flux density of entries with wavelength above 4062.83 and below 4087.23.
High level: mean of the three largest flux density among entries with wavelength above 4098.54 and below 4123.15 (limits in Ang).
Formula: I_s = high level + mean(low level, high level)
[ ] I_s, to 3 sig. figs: 27.8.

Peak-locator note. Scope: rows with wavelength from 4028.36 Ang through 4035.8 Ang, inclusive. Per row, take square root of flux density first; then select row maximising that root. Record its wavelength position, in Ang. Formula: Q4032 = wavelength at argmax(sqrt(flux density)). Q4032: 4029.76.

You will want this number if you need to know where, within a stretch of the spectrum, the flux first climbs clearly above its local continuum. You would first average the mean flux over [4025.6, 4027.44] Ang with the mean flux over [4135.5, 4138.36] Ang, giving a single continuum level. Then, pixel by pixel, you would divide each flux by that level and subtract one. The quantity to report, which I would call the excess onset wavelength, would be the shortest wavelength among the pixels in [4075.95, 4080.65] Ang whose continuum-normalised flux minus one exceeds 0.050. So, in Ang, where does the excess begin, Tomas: 4076.42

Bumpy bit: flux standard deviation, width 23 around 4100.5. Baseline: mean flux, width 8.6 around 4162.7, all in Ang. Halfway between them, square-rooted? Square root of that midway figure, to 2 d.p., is 2.48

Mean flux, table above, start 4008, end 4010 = 12.9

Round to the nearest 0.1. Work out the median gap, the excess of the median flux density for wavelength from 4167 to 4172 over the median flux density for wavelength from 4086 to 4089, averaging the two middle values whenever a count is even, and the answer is -1.8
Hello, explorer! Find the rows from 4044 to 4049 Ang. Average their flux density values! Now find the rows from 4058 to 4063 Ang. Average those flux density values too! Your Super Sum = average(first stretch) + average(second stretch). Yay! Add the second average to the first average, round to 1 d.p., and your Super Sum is 24.5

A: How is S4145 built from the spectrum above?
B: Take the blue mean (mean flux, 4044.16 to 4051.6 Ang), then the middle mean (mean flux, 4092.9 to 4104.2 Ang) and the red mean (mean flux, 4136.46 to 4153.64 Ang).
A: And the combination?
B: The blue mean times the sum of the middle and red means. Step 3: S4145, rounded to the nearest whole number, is 316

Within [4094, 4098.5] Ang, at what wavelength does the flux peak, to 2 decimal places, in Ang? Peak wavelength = 4094.29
